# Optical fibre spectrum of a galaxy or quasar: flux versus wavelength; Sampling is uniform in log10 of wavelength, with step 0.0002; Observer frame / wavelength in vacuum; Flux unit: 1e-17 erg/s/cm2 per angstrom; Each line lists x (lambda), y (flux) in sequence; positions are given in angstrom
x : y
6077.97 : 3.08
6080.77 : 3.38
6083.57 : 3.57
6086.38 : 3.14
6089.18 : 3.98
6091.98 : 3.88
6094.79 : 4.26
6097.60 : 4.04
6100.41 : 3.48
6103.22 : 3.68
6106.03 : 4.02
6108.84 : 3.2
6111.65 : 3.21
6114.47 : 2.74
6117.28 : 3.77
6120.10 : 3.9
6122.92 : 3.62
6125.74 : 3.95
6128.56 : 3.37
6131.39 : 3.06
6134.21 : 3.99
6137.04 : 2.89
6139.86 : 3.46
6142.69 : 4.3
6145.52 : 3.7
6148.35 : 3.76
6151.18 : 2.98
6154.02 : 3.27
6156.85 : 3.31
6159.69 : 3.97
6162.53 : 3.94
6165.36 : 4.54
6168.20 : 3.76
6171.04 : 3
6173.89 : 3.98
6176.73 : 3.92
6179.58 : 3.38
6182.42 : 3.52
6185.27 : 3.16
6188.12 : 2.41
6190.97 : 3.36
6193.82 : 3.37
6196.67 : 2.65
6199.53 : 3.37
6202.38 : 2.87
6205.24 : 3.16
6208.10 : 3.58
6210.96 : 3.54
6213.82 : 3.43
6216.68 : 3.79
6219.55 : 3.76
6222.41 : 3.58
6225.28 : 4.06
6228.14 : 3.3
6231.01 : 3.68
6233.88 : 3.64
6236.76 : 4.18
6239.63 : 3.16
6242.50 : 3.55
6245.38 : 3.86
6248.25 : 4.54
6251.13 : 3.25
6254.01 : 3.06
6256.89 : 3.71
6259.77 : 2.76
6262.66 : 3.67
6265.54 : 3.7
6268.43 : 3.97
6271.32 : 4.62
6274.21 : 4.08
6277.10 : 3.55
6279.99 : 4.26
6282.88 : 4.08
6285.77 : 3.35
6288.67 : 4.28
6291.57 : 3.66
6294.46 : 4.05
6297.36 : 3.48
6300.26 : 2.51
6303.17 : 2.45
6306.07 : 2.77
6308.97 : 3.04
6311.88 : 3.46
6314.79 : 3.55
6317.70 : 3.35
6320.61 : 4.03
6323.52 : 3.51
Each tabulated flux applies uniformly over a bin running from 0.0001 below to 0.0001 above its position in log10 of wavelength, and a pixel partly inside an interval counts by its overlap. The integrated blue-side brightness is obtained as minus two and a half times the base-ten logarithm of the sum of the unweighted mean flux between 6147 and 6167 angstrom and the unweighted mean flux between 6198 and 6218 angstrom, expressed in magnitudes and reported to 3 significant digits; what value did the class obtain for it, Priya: -2.12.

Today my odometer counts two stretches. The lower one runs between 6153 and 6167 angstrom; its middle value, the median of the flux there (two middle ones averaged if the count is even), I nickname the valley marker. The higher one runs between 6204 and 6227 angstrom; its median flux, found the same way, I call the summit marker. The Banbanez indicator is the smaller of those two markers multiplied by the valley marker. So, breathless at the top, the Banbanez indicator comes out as 14.1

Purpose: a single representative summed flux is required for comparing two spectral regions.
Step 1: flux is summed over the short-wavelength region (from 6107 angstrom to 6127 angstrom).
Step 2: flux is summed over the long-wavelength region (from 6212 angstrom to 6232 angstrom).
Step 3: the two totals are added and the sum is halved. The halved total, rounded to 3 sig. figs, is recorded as 25.0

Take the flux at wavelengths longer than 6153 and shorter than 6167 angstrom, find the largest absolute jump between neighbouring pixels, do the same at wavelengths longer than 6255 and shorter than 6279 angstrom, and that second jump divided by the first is 1.4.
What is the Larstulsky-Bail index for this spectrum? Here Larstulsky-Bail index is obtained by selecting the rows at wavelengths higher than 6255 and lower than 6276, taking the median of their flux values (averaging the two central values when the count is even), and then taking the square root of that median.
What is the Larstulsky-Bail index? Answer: 1.93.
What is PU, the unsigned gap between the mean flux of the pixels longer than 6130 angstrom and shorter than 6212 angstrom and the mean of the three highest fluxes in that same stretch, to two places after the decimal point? 0.82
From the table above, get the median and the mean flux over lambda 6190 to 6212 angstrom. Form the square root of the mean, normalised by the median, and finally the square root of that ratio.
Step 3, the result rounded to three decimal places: 0.731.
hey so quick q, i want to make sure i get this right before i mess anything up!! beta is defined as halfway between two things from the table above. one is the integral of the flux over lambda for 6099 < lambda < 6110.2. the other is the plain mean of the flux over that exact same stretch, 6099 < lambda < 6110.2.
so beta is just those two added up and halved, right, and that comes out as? 22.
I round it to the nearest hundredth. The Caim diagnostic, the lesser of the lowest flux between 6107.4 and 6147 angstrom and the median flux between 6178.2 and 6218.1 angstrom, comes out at 2.74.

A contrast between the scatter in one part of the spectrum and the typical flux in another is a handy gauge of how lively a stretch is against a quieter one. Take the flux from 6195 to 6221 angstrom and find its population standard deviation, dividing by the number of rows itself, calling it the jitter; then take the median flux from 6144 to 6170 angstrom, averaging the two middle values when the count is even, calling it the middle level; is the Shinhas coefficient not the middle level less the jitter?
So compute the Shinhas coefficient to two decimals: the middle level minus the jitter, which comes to 3.39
